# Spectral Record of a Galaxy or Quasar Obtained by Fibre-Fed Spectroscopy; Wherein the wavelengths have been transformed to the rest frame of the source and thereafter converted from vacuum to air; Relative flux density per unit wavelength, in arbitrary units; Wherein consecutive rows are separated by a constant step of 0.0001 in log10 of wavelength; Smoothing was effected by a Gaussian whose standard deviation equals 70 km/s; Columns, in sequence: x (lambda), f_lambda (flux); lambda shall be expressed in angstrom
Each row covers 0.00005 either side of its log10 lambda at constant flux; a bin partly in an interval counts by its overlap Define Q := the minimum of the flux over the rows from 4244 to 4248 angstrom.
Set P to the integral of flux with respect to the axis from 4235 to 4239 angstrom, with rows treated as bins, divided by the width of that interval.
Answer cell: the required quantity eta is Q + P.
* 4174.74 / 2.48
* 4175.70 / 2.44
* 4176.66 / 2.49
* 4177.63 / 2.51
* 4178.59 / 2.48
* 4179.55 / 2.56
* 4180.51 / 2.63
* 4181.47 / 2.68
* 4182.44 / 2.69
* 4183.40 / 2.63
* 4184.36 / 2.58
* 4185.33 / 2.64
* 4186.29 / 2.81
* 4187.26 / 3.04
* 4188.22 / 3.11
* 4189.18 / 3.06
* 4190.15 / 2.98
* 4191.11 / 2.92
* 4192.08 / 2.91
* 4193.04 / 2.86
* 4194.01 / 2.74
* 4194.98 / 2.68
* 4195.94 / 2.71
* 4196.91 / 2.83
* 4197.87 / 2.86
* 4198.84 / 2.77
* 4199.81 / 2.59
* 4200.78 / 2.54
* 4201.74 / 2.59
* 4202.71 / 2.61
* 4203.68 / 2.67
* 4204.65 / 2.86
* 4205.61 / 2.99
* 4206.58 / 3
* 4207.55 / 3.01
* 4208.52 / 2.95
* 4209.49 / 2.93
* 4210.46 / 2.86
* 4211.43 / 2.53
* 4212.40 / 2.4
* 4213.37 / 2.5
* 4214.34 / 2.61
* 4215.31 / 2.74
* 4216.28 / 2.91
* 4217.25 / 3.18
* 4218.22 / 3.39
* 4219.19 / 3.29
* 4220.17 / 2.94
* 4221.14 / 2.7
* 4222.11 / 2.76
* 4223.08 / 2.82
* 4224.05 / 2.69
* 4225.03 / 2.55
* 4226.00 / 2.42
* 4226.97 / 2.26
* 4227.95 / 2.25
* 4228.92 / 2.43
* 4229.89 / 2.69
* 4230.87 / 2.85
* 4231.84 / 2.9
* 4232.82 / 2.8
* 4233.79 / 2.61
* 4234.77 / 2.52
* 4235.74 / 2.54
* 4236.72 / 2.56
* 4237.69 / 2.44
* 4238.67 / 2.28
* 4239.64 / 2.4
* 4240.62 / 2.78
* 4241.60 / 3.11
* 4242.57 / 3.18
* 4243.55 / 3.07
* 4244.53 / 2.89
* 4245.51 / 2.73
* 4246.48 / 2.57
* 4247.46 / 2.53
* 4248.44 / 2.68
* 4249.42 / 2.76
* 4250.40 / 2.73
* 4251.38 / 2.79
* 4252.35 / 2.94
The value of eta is 5.00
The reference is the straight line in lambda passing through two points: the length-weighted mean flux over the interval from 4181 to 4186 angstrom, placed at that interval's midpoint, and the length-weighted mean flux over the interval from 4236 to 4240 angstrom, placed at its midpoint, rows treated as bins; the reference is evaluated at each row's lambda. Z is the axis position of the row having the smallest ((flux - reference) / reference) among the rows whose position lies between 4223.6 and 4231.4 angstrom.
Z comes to 4227.95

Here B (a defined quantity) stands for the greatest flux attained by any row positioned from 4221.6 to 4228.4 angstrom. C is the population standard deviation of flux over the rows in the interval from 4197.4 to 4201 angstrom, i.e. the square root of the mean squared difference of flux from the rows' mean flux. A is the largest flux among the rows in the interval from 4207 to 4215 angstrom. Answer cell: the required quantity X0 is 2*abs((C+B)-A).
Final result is 0.1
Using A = 3.01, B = 2.82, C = 0.13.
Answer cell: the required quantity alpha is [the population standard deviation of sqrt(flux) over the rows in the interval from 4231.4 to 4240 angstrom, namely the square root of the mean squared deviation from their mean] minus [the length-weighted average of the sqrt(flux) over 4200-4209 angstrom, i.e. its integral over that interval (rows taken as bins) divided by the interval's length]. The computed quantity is -1.62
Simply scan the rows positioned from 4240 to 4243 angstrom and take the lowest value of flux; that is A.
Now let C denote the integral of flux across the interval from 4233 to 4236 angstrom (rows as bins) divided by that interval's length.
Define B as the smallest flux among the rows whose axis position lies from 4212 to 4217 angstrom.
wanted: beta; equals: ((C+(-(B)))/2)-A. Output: -2.7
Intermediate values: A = 2.78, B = 2.4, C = 2.59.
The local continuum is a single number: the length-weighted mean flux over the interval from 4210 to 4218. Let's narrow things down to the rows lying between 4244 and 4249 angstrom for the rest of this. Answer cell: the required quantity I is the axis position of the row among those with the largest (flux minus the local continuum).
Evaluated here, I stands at 4244.53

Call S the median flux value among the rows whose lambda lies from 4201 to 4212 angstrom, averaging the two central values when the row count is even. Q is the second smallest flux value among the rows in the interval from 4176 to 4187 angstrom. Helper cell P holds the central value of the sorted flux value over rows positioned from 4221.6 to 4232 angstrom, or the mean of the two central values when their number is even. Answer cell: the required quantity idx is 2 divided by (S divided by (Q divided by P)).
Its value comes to 0.647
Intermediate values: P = 2.69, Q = 2.49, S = 2.86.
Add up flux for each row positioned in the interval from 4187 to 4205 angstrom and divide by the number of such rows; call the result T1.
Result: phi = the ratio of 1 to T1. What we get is 0.356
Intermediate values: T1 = 2.81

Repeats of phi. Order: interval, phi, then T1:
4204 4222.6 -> 0.348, 2.87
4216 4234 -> 0.362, 2.76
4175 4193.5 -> 0.365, 2.74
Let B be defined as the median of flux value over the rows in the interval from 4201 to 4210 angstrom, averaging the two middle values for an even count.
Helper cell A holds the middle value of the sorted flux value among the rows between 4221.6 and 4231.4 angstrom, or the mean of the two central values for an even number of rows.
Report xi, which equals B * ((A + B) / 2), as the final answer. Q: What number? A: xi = 8.1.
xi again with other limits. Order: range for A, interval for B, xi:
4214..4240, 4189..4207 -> 7.8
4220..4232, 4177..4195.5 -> 7.2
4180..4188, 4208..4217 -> 7.4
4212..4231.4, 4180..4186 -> 7.0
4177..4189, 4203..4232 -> 7.6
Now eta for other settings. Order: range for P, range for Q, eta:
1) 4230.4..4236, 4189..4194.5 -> 5.45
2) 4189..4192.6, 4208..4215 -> 5.36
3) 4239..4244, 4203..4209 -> 5.56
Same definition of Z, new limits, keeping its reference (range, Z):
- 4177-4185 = 4178.59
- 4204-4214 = 4212.40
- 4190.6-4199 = 4194.98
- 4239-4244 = 4239.64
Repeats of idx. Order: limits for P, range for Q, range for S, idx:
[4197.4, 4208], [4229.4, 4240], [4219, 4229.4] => 0.644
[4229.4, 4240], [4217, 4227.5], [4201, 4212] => 0.661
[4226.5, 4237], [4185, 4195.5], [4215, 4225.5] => 0.742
